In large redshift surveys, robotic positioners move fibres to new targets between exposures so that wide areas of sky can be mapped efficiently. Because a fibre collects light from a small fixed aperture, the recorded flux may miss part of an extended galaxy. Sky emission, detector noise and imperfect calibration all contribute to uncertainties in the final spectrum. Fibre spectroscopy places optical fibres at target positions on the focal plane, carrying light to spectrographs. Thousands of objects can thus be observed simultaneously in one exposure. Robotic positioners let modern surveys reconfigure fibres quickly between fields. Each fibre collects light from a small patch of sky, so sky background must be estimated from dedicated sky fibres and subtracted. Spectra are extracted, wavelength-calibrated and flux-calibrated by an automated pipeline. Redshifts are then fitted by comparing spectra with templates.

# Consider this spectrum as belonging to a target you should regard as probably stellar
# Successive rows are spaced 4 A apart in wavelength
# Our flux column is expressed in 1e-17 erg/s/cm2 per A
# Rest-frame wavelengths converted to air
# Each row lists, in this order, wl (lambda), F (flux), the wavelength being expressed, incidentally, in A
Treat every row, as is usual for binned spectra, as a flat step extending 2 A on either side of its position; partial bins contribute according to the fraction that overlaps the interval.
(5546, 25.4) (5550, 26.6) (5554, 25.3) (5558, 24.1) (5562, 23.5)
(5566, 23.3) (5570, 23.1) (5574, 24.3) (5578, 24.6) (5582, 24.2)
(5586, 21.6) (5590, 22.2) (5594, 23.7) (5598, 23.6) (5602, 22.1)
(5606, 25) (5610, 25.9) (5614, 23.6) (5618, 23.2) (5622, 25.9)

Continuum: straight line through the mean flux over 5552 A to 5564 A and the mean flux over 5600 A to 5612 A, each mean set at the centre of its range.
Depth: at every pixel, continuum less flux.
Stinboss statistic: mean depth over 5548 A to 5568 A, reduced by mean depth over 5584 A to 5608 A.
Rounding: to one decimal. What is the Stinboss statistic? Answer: -1.6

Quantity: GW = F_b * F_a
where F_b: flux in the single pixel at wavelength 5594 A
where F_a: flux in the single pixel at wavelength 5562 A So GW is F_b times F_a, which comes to 557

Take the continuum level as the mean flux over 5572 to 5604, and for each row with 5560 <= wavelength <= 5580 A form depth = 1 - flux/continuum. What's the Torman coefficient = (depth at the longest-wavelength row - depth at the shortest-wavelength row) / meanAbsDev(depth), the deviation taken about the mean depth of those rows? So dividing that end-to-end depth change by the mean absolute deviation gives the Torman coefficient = -2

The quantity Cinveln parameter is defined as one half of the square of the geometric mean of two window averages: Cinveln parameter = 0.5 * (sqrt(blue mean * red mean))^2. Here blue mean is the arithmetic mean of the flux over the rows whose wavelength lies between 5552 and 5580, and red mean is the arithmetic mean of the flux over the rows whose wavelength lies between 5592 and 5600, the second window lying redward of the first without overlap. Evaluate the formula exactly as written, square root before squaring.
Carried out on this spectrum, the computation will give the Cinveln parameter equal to 284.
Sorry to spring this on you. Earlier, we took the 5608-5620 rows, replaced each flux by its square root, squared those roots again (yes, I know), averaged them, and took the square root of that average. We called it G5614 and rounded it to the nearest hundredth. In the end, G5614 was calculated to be 4.92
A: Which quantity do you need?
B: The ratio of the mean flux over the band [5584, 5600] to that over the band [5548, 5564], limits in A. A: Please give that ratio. 0.916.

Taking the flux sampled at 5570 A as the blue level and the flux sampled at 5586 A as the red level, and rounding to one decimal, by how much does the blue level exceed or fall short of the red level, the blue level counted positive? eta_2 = 1.5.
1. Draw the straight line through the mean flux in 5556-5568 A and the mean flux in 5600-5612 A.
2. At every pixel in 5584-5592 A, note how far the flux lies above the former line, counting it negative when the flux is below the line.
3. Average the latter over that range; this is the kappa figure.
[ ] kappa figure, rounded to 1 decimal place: -2.1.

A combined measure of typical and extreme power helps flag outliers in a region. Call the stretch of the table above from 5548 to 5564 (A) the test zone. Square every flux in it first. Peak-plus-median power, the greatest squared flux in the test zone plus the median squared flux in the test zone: 1318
